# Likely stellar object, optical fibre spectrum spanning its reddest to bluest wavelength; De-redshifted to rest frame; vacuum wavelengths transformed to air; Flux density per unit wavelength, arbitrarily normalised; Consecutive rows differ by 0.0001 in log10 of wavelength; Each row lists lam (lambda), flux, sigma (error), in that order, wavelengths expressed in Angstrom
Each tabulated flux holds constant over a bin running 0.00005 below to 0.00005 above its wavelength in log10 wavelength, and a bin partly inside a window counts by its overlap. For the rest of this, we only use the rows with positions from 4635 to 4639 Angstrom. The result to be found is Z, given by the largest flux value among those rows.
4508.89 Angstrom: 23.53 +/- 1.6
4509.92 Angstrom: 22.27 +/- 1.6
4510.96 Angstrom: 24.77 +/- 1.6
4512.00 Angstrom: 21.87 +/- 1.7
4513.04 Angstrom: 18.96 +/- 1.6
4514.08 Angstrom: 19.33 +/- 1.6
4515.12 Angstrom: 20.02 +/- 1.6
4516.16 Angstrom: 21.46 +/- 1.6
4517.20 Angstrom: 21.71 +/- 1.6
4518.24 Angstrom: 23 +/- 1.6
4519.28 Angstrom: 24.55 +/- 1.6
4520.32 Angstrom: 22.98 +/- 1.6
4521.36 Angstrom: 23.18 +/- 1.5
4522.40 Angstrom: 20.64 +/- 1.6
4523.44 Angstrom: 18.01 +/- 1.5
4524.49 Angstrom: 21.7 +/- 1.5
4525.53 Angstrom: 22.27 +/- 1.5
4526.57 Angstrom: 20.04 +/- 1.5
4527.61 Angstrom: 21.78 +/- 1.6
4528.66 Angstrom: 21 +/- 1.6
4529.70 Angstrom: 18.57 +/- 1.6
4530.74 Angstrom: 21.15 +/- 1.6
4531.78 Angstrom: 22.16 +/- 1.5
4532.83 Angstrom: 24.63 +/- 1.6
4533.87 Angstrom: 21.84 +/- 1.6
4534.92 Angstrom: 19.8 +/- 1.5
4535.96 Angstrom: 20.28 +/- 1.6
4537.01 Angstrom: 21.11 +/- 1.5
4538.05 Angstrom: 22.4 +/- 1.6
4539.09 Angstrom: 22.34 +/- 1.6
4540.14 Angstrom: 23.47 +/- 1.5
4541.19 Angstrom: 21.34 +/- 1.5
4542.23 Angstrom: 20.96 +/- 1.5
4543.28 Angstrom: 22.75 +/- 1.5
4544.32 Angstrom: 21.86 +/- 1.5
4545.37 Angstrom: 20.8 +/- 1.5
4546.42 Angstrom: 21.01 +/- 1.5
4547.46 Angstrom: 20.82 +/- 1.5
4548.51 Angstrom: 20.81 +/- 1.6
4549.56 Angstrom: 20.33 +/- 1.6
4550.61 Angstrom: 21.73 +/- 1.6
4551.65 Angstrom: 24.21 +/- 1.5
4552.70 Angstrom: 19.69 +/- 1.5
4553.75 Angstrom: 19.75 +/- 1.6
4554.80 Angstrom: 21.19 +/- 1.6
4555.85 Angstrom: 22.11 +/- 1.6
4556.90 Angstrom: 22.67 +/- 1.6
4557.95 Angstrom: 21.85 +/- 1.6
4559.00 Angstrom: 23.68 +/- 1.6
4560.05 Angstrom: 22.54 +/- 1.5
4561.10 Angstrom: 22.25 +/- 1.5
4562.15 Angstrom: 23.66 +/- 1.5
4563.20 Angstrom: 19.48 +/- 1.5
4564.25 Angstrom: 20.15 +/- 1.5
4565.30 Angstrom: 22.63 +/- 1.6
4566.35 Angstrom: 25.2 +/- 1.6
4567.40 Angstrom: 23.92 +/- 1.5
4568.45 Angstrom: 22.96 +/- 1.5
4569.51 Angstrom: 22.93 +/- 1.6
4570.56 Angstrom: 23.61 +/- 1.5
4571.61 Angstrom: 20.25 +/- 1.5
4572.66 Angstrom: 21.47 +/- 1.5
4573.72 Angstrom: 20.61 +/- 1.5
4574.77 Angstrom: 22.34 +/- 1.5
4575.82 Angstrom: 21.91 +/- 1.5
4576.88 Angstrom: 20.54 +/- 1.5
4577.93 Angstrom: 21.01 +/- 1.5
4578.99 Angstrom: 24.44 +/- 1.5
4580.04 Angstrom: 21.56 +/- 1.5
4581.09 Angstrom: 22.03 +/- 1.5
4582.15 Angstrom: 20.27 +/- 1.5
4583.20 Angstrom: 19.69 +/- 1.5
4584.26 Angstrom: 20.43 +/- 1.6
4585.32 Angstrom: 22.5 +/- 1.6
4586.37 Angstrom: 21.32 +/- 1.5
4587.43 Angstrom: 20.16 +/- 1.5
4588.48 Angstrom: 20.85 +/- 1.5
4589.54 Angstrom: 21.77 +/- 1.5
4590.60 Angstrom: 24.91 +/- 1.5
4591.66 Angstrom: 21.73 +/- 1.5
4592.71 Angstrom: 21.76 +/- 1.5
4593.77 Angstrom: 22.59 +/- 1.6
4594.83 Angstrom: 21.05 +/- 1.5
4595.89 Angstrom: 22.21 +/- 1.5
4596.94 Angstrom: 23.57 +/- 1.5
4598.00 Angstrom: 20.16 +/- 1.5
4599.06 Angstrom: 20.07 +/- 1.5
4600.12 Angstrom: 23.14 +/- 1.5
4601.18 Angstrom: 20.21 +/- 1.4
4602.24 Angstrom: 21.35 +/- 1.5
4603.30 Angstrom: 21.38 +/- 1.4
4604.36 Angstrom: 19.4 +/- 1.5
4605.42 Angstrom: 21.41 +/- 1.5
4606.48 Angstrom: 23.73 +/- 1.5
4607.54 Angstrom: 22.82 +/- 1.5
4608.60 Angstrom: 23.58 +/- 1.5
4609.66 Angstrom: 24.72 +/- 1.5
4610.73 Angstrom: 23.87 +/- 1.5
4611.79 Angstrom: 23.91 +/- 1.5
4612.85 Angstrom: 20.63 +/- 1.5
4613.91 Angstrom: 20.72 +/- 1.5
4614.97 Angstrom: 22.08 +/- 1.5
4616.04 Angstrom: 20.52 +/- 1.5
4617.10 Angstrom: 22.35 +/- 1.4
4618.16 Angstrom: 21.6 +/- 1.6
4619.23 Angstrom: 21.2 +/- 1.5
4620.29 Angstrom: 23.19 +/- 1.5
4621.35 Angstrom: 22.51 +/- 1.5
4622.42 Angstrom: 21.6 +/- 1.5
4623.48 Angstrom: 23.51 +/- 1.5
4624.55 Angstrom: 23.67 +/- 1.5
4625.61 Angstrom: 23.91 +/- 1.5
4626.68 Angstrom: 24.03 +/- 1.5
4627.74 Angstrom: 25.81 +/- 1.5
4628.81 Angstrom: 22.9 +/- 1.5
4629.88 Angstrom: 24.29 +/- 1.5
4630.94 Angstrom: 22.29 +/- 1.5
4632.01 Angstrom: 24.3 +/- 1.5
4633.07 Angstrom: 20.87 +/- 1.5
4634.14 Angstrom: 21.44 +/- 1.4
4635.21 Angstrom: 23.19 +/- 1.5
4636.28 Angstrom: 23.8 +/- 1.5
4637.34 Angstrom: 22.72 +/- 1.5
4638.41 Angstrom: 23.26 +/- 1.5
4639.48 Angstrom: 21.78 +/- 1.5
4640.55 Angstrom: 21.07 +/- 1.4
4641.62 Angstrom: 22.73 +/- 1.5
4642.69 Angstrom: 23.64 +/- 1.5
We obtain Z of 23.8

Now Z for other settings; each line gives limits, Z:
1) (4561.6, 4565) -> 23.66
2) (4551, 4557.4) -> 24.21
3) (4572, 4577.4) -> 22.34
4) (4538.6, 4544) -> 23.47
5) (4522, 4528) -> 22.27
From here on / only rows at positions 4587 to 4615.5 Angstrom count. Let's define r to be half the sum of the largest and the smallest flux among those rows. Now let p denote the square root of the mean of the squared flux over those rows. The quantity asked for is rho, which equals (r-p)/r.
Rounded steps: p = 22.0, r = 22.2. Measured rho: 0.005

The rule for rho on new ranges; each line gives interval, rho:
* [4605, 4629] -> 0.014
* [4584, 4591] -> 0.034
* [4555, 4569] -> -0.011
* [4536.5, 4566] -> 0.005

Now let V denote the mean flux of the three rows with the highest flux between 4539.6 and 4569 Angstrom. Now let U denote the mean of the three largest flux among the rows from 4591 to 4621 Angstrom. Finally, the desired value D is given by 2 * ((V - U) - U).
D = -47.8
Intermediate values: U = 24.2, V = 24.4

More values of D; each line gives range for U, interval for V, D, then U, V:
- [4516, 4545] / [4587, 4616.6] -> -47.8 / 24.2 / 24.5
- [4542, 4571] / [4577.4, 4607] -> -49.1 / 24.4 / 24.4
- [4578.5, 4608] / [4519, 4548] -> -49.0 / 24.4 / 24.2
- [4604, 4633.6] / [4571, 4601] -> -51.2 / 24.9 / 24.3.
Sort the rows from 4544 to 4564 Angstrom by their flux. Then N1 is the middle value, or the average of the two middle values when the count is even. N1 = 21.7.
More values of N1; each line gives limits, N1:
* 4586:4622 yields 21.7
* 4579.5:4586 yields 21.0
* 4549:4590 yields 21.8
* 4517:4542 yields 21.7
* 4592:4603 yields 21.6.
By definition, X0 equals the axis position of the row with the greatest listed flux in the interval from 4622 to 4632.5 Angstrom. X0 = 4627.74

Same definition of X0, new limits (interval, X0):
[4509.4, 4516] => 4510.96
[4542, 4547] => 4543.28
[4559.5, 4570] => 4566.35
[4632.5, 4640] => 4636.28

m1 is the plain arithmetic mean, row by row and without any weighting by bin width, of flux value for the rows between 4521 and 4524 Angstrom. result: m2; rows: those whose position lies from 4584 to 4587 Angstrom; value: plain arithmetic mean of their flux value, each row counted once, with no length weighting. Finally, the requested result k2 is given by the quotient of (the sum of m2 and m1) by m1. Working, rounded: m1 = 20.6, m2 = 21.4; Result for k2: 2.04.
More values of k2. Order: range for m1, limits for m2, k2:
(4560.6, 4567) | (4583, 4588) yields 1.94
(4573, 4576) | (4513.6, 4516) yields 1.91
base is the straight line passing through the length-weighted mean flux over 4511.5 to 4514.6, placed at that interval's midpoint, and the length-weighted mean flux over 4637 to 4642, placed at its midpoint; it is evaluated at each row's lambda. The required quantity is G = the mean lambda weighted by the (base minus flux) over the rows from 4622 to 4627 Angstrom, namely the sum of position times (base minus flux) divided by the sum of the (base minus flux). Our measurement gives 4625.3 Angstrom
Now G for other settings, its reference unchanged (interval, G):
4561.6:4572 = 4567.2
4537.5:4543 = 4539.6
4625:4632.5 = 4628.5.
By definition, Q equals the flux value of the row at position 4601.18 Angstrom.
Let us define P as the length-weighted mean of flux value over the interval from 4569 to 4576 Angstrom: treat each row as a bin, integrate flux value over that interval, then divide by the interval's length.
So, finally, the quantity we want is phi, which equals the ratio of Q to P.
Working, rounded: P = 21.9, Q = 20.21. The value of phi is 0.92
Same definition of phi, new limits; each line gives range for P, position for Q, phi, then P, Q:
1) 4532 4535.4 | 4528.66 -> 0.95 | 22.1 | 21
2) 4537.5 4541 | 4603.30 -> 0.95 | 22.6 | 21.38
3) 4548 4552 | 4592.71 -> 1.00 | 21.7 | 21.76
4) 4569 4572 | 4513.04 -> 0.85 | 22.4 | 18.96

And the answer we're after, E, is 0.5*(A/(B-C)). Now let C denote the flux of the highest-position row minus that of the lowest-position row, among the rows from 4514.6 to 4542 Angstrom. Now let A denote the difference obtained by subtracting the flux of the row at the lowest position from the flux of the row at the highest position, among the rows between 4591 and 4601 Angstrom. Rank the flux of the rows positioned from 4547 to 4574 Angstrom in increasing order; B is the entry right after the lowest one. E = 0.038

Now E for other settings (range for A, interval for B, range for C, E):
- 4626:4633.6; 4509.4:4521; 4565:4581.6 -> -0.079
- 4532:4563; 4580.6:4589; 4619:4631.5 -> -0.025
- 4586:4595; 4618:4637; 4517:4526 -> -0.007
